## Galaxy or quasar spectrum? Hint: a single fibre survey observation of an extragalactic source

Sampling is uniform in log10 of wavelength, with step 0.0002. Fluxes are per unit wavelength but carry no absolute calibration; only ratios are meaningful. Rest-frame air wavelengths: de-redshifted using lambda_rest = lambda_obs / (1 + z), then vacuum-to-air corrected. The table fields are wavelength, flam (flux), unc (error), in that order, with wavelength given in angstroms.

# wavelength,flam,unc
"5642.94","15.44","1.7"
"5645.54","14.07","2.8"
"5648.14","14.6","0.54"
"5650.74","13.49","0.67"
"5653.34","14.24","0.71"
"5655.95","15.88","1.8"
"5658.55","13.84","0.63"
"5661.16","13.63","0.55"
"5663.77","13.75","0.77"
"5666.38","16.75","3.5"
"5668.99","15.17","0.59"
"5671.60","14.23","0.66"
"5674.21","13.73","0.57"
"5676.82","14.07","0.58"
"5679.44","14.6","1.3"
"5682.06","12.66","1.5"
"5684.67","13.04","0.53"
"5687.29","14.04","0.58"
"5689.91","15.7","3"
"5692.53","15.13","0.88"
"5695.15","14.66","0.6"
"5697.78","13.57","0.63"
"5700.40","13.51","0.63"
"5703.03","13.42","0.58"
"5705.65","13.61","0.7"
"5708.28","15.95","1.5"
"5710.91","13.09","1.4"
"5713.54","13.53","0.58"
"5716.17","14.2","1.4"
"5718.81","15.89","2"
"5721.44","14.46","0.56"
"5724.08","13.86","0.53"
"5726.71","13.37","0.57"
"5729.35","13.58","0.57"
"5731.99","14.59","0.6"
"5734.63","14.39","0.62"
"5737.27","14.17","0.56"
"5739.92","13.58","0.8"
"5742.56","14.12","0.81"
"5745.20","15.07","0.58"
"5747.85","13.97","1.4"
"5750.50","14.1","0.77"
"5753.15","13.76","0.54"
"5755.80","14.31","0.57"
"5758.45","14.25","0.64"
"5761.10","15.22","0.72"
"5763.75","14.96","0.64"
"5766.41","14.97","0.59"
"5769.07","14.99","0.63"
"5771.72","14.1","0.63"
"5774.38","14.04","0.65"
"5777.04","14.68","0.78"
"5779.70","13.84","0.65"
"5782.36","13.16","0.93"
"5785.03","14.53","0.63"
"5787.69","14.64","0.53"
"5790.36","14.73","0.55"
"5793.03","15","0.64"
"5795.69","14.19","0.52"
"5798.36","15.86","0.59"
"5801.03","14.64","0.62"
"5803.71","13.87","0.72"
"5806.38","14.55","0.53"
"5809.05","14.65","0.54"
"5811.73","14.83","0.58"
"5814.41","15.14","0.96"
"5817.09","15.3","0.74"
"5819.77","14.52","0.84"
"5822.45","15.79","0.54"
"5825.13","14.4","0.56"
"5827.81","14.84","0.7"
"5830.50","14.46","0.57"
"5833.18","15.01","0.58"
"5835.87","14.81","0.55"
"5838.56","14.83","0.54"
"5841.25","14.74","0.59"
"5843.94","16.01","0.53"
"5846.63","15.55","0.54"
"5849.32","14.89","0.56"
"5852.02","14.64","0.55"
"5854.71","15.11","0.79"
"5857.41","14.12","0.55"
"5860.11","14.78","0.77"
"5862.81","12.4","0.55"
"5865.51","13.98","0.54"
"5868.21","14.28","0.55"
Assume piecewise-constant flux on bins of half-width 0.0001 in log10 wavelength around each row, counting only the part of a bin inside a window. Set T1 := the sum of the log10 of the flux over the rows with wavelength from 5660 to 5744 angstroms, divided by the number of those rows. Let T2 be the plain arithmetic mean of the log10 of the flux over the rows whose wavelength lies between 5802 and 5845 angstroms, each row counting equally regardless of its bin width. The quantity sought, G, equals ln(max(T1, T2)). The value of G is 0.158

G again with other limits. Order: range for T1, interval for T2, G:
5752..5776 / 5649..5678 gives 0.150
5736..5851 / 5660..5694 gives 0.153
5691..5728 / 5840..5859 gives 0.162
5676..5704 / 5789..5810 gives 0.154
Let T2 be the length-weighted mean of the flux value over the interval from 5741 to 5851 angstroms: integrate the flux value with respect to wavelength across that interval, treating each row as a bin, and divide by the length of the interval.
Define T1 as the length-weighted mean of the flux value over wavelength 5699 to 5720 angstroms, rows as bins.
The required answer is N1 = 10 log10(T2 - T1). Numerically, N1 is -2.8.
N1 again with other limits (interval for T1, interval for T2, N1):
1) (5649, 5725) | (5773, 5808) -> -7.6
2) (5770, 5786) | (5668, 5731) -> -12.8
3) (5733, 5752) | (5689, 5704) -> -9.5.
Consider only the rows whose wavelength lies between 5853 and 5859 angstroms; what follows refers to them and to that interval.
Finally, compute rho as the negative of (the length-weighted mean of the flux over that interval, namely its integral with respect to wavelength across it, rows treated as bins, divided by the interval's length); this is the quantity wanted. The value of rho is -14.6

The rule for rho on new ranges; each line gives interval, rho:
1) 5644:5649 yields -14.4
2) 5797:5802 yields -15.3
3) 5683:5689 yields -13.6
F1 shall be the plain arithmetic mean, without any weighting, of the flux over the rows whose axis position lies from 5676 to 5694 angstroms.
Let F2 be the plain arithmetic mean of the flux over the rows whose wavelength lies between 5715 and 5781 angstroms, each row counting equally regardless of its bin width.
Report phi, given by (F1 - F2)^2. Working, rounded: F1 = 14.2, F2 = 14.34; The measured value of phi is 0.03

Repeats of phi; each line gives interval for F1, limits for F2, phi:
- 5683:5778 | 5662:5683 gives 0.01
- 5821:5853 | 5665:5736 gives 0.56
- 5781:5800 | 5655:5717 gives 0.12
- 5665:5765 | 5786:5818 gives 0.26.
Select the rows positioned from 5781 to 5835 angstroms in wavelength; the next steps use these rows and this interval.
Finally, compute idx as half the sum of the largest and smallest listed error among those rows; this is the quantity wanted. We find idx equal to 0.7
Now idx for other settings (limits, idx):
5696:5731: 1.3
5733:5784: 1.0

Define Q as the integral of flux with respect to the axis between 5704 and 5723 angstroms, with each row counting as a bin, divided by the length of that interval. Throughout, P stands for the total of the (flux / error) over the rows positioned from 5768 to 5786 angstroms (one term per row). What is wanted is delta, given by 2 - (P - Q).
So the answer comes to -129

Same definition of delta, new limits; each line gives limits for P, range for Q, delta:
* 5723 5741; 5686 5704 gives -147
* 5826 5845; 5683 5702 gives -166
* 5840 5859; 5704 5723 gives -166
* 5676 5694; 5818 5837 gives -98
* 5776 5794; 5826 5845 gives -138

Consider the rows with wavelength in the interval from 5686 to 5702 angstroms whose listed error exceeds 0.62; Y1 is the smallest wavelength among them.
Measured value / 5689.91 angstroms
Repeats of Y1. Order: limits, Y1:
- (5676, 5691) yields 5679.44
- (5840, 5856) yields 5854.71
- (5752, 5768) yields 5758.45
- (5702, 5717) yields 5705.65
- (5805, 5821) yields 5814.41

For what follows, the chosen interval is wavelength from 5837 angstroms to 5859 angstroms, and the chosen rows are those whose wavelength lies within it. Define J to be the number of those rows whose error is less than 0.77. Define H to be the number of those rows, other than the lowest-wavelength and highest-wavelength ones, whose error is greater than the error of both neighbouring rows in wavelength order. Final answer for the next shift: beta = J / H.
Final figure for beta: 2.3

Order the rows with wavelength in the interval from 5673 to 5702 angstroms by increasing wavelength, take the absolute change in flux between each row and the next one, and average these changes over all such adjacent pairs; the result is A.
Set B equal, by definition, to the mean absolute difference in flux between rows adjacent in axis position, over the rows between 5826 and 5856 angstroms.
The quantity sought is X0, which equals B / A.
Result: 0.54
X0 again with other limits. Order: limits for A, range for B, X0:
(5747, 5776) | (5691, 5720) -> 3.01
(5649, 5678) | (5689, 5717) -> 0.79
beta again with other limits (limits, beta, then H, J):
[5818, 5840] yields 3.5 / 2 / 7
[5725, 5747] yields 3.0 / 2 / 6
